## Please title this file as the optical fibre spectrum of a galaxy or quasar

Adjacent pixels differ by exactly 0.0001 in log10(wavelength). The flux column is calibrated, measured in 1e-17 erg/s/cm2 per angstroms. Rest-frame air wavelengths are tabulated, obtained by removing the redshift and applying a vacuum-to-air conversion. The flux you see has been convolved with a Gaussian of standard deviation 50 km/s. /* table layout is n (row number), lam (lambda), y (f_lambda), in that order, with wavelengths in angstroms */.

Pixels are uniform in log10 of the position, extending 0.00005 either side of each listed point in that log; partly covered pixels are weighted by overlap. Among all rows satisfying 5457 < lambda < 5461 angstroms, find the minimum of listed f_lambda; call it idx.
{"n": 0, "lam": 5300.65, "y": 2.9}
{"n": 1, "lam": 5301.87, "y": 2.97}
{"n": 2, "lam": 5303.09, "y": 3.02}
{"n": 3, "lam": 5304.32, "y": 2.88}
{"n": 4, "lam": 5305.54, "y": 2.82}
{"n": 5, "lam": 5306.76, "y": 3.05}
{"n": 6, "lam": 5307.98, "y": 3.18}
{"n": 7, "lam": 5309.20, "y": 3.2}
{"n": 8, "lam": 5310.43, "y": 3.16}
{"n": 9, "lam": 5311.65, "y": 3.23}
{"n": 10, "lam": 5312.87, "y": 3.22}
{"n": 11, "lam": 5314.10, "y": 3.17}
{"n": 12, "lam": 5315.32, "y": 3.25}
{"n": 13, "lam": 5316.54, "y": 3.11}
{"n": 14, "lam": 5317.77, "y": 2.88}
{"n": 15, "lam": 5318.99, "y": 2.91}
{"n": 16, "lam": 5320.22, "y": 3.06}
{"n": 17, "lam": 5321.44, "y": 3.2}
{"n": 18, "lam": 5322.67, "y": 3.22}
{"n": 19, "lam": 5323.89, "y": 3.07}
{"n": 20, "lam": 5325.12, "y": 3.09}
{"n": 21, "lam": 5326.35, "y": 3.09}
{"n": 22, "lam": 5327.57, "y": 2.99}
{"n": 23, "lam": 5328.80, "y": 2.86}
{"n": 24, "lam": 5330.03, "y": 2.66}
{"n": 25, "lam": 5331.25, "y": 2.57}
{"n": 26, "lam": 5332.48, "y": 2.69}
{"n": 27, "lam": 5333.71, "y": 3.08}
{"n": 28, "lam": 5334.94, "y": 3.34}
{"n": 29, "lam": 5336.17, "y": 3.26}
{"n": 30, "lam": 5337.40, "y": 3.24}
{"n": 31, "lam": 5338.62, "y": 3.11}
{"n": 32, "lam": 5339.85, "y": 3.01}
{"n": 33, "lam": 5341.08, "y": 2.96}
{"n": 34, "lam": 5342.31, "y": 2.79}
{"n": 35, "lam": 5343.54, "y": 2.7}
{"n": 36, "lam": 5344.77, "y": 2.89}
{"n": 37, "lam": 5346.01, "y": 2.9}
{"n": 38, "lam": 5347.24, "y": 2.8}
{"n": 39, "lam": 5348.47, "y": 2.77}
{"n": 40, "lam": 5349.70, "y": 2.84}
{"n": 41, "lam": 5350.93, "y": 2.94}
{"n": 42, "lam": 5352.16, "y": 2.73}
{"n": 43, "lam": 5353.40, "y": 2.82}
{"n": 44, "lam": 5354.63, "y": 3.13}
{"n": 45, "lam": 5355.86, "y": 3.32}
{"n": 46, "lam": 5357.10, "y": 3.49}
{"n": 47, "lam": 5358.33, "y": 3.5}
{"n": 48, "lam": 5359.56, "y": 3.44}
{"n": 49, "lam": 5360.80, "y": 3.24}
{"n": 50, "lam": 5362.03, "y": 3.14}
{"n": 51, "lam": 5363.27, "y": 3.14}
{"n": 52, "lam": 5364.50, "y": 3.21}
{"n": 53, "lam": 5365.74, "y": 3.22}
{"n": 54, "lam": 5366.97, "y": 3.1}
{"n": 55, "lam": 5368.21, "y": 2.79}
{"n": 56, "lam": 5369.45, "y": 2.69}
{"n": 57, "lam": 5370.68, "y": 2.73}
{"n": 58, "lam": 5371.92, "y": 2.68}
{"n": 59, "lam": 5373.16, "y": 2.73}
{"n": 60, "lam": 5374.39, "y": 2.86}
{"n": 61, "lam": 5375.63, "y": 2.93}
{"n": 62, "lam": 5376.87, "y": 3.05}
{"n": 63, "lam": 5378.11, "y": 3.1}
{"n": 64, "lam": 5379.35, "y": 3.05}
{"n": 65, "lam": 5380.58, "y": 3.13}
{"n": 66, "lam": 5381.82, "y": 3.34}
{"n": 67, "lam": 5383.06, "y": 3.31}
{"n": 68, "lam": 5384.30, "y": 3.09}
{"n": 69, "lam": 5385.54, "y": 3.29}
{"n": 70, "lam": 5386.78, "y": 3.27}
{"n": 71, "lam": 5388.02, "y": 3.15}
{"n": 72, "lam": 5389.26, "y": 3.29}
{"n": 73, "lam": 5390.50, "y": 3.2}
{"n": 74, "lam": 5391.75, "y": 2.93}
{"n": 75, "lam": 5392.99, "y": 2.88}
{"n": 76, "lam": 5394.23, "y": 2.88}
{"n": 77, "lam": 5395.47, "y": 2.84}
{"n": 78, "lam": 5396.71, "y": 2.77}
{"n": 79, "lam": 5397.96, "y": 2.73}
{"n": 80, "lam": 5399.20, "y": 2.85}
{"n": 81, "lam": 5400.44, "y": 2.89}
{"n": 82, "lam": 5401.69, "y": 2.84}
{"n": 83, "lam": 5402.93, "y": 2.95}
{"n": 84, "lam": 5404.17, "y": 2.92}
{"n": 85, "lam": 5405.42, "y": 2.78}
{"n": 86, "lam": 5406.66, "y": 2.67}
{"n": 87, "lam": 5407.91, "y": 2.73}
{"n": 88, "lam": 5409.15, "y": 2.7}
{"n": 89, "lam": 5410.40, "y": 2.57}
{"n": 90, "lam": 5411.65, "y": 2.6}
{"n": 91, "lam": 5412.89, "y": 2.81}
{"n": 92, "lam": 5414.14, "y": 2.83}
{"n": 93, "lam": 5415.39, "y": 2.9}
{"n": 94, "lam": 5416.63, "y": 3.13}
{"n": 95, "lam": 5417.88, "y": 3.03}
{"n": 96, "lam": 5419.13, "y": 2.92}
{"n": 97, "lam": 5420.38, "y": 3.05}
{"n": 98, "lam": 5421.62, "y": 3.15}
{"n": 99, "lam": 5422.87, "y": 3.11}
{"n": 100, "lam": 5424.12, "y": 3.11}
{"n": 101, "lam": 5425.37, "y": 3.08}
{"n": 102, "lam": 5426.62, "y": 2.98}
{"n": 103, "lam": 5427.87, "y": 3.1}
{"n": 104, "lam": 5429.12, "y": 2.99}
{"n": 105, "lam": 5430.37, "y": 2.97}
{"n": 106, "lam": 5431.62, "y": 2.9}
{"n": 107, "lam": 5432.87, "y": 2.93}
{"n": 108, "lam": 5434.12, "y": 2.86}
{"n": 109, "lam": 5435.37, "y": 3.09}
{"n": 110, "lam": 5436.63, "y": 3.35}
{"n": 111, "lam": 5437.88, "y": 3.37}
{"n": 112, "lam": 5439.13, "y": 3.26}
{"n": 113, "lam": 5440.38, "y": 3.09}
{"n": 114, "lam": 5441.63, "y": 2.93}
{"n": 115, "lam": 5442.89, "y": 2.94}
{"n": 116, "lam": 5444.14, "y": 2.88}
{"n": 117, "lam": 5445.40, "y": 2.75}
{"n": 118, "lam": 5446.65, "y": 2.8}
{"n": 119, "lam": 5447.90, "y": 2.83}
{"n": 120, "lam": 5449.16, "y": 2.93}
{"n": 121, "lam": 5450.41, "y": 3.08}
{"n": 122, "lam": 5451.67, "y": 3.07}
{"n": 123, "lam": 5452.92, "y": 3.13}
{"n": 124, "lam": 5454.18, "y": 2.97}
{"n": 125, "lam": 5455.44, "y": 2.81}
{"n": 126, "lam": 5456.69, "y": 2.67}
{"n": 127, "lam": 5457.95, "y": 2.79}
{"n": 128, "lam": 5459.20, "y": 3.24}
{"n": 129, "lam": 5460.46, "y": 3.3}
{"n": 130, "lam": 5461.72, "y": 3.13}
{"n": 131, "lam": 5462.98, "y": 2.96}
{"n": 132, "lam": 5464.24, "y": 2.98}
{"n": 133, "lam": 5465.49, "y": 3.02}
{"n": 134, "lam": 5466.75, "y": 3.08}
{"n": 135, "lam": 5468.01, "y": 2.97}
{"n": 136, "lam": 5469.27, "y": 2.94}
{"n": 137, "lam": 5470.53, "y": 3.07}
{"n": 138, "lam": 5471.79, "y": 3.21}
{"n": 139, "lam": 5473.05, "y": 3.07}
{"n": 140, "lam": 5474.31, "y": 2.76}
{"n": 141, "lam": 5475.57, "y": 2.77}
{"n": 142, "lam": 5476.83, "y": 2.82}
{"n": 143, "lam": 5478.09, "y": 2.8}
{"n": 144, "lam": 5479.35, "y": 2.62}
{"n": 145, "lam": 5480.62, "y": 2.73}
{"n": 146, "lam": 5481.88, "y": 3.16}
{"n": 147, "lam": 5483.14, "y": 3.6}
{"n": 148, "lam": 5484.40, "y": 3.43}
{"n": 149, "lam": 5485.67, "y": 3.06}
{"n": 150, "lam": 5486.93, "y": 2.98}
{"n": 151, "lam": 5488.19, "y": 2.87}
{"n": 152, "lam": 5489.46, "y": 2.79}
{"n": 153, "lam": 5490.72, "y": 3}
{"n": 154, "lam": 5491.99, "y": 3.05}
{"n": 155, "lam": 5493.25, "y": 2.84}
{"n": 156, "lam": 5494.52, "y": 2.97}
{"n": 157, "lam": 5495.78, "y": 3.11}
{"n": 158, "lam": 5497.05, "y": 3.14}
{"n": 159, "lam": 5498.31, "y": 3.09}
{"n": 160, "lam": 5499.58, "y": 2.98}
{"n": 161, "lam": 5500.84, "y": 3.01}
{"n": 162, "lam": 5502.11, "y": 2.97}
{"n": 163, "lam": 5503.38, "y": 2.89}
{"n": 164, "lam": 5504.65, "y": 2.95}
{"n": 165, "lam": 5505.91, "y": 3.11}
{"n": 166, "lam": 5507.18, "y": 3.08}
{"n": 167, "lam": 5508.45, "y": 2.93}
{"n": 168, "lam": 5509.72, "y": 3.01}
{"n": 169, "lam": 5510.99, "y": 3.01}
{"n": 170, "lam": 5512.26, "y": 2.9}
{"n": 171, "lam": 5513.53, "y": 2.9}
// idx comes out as 2.79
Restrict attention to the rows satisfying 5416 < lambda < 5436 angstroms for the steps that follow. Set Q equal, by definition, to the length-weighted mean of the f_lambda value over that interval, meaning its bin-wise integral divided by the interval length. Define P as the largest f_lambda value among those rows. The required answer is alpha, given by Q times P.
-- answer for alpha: 9.5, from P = 3.15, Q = 3.03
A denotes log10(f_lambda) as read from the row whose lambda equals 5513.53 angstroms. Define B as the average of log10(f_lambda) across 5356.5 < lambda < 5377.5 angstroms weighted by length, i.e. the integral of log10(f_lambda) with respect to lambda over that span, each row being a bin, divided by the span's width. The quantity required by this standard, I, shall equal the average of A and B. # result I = 0.473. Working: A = 0.462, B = 0.483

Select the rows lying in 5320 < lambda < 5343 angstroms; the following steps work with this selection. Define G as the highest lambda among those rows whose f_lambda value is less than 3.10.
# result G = 5342.31 angstroms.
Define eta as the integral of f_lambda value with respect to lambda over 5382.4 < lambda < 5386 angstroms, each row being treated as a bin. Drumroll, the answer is 11.6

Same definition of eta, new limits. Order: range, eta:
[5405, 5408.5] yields 9.5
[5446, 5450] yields 11.5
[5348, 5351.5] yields 10.0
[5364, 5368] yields 12.5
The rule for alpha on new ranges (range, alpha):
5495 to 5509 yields 9.5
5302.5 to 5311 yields 9.7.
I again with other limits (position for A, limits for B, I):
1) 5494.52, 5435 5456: 0.476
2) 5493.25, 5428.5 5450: 0.464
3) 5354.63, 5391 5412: 0.471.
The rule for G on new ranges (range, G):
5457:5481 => 5480.62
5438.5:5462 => 5457.95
